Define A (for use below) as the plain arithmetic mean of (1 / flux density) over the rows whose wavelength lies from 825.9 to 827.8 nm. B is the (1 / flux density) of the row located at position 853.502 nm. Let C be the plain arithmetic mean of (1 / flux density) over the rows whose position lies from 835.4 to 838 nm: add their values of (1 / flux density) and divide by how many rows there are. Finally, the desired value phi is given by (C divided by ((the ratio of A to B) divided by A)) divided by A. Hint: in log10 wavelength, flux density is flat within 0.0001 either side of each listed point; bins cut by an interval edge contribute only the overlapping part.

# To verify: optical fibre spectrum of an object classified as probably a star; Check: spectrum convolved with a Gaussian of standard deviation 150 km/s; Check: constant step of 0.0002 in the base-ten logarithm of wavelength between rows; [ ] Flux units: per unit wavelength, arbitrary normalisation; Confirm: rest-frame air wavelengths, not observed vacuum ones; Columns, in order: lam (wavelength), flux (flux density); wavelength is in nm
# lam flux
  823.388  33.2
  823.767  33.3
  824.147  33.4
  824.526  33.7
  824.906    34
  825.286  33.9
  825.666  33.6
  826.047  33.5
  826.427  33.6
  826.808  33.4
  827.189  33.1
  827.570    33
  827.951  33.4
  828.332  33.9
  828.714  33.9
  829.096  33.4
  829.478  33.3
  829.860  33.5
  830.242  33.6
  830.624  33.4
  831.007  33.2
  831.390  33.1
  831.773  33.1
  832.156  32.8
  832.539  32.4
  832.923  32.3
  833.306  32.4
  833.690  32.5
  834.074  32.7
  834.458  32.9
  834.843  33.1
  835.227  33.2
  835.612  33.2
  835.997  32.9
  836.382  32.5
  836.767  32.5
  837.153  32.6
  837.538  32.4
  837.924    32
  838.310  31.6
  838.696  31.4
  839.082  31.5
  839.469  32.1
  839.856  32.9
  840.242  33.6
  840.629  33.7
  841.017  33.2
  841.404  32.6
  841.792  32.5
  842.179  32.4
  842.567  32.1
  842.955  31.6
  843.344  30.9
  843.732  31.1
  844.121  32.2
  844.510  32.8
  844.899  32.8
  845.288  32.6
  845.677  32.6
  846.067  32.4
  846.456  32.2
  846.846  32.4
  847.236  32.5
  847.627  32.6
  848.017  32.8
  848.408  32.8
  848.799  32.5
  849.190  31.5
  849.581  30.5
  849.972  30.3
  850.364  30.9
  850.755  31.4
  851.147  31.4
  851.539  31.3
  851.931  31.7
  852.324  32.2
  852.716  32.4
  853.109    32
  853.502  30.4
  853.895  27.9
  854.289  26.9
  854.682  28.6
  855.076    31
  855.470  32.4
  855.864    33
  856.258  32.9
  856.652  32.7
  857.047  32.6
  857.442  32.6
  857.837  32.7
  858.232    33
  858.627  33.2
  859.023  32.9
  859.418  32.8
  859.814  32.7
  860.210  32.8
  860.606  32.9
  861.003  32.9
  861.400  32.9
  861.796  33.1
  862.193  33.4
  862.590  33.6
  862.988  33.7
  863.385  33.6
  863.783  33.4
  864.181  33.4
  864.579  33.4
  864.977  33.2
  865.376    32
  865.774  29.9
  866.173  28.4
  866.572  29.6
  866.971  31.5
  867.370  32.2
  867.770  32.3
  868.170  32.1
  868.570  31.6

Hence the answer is 0.0336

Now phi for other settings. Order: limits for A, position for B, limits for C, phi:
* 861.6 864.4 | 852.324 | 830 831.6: 0.0312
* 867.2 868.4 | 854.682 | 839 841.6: 0.0343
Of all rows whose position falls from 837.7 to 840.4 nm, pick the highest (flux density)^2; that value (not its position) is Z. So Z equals 1129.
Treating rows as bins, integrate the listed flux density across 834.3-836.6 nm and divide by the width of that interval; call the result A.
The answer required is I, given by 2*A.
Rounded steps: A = 33.0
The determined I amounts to 66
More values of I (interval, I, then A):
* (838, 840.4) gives 64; 32.2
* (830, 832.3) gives 66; 33.2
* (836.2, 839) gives 64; 32.1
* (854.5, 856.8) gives 64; 31.8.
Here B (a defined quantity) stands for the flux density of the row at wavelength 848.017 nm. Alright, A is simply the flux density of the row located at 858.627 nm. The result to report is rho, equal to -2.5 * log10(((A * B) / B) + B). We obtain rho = -4.55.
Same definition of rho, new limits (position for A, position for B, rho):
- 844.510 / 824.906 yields -4.56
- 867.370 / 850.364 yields -4.50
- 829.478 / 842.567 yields -4.54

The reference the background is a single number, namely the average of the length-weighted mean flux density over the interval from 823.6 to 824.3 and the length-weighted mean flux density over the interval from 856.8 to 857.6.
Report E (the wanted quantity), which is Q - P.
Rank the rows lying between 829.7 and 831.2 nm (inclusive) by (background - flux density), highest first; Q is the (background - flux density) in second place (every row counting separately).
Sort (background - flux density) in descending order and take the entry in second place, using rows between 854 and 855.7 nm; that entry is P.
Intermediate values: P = 4.4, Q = -0.4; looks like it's -4.8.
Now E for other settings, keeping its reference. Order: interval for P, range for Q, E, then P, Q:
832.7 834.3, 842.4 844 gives 1.3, 0.6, 1.9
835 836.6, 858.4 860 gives 0.1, 0.1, 0.2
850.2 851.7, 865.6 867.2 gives 1.7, 1.7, 3.4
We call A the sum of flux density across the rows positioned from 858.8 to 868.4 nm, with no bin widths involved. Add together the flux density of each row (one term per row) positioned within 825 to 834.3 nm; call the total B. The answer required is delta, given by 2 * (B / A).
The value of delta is 2.05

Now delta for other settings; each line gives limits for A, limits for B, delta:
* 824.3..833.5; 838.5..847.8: 1.94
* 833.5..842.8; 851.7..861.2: 1.96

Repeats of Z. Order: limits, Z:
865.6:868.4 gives 1043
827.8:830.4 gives 1149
